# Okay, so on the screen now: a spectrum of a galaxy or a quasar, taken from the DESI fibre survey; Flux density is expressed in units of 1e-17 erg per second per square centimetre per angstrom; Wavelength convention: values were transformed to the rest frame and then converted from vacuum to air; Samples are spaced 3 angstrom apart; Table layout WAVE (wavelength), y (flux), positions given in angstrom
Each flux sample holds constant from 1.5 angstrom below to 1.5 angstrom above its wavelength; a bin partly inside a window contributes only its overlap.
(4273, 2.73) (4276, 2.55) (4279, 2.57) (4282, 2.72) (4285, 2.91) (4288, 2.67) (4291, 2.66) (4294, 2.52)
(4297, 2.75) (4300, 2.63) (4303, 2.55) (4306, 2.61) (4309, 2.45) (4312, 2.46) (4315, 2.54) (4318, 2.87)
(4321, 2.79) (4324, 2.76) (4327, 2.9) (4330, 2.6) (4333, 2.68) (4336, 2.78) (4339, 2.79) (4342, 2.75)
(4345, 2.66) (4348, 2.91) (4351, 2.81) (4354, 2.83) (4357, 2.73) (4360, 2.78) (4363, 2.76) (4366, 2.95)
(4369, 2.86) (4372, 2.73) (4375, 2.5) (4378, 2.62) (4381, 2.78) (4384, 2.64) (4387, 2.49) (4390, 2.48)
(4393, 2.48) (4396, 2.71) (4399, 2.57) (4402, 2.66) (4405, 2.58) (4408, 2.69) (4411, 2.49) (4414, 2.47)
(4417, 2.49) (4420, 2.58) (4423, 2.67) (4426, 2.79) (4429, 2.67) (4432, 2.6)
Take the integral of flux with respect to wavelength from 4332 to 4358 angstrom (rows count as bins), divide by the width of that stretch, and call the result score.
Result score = 2.77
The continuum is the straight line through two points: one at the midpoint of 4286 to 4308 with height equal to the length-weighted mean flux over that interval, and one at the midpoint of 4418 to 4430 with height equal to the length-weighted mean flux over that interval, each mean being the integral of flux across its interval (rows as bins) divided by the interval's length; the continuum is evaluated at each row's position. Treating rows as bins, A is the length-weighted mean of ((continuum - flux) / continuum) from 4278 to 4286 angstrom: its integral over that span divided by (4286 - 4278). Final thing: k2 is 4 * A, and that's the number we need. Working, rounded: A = -0.04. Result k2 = -0.16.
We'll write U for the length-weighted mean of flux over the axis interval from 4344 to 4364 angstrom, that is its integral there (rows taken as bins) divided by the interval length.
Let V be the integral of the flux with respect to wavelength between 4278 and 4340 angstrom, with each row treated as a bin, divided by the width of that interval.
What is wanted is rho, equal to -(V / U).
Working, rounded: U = 2.79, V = 2.68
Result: -0.96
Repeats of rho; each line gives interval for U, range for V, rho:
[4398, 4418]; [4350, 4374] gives -1.09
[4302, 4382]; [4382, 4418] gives -0.94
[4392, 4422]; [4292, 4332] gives -1.03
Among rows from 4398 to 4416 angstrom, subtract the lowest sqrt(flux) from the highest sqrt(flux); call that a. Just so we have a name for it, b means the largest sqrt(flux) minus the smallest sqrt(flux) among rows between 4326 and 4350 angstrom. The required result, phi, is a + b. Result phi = 0.162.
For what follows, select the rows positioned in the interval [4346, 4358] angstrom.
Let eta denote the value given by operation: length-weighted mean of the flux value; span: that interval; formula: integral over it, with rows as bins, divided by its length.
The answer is 2.82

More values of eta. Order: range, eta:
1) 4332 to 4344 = 2.75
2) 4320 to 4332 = 2.76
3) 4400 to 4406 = 2.62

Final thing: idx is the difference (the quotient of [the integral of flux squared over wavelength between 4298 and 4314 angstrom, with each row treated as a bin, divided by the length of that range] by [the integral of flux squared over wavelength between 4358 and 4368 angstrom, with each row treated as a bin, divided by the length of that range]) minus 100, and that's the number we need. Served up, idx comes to -99.2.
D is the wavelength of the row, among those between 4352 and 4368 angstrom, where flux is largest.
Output 4366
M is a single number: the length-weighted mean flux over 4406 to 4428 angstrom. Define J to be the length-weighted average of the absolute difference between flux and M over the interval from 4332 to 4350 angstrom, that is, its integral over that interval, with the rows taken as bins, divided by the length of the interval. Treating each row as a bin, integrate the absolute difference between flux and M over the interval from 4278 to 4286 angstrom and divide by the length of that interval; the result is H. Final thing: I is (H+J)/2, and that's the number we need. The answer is 0.159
